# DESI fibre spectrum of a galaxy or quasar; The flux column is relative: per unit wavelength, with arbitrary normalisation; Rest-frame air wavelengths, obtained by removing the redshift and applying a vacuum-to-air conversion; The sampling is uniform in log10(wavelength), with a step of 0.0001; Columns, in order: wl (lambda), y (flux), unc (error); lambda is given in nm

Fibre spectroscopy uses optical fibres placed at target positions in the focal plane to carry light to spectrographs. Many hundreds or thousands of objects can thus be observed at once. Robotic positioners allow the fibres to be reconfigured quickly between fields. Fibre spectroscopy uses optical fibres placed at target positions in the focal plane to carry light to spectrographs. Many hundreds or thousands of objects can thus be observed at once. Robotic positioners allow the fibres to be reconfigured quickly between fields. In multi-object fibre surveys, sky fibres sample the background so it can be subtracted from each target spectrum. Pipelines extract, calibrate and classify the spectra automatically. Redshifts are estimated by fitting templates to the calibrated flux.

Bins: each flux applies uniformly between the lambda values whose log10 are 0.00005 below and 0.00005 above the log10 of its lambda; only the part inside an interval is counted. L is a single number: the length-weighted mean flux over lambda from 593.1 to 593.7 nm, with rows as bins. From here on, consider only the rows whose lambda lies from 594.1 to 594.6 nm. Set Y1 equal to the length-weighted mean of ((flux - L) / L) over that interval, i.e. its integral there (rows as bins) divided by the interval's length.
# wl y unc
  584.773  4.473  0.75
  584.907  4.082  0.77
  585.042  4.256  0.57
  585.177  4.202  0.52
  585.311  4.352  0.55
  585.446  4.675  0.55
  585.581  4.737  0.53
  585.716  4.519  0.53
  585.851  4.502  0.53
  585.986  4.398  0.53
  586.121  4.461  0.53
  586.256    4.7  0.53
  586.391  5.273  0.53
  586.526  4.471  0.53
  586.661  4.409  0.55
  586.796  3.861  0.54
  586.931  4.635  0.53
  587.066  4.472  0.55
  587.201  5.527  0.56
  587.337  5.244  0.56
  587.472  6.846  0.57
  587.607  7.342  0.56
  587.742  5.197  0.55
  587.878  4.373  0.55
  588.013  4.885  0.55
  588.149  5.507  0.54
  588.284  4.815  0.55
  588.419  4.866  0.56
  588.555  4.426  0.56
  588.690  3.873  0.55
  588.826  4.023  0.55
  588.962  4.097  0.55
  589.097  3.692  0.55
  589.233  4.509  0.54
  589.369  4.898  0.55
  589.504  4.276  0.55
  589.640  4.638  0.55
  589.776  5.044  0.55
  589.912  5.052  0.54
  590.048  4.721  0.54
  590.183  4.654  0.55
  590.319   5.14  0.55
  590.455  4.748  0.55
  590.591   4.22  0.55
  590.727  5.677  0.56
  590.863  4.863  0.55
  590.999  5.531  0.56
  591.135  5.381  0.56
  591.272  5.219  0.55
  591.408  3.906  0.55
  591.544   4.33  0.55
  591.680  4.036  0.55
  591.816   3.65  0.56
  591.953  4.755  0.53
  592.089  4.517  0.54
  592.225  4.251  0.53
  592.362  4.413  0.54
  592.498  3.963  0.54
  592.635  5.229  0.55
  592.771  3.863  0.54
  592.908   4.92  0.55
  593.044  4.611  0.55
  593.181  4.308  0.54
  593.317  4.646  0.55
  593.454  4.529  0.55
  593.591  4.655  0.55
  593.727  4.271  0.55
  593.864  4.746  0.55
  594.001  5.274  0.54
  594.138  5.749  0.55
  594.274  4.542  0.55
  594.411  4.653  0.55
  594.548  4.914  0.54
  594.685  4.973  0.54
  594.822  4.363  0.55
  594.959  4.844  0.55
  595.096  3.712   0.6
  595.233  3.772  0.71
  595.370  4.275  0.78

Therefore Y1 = 0.09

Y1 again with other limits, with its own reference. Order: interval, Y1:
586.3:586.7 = 0.05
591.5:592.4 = -0.05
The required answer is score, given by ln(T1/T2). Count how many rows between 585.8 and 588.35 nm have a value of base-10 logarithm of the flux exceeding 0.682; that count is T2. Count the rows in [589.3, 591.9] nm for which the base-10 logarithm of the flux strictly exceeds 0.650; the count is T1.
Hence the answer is 0.37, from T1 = 13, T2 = 9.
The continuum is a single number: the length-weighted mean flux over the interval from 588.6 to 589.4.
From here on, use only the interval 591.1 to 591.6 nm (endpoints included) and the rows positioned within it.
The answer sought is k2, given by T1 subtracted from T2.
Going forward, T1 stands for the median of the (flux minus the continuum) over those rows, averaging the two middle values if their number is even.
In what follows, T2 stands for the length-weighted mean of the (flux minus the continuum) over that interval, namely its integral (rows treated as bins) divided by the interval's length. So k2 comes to -0.101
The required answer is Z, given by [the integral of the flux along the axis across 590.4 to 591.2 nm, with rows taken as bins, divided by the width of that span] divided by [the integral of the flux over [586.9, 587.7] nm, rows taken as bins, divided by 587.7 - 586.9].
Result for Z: 0.89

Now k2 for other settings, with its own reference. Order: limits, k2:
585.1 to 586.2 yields 0.000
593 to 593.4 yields -0.095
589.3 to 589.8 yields -0.083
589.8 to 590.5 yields 0.131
